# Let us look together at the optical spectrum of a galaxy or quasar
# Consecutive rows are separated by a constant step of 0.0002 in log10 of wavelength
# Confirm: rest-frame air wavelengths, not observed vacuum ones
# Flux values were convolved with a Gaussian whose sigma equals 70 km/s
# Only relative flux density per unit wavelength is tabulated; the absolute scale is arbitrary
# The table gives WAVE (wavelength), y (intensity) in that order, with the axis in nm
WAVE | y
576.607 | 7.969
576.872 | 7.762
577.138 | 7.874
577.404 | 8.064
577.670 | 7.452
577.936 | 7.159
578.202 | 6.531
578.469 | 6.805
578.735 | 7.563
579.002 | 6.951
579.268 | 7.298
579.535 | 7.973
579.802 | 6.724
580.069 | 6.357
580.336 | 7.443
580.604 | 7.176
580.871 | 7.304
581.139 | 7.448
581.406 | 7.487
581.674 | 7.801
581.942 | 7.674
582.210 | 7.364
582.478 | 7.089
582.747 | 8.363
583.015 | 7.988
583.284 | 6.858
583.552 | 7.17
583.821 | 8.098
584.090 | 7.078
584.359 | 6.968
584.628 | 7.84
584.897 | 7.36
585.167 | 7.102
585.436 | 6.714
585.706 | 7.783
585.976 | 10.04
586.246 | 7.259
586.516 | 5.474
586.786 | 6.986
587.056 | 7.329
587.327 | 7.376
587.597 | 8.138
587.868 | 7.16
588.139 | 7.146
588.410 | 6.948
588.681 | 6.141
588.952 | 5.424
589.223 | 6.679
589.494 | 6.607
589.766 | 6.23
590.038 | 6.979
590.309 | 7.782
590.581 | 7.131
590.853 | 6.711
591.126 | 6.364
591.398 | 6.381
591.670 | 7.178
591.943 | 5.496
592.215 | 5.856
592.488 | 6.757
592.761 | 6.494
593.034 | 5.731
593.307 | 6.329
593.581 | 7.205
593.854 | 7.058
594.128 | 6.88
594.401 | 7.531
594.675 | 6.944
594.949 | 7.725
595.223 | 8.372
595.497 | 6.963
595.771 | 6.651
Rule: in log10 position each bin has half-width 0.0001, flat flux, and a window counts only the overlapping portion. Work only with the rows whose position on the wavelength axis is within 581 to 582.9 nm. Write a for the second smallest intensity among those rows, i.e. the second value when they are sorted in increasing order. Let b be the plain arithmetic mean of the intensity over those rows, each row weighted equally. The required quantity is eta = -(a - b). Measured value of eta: 0.24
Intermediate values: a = 7.364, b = 7.6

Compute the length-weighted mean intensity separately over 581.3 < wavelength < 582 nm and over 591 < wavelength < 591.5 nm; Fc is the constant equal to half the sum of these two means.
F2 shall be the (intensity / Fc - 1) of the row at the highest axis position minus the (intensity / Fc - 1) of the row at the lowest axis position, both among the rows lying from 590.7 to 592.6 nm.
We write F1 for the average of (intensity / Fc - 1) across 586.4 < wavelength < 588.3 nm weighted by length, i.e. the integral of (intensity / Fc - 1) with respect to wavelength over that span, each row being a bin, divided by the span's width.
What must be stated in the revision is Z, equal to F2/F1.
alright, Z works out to 0.5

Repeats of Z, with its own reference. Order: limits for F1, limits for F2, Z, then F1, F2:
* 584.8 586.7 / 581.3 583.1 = 1.4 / 0.05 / 0.07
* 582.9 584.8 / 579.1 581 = 0.0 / 0.06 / 0.00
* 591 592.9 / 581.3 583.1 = -0.8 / -0.09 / 0.07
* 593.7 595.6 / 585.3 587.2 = 1.8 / 0.05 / 0.09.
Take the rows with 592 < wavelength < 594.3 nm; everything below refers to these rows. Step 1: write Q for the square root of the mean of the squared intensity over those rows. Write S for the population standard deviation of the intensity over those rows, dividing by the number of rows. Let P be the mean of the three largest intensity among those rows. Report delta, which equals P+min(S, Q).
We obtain 7.55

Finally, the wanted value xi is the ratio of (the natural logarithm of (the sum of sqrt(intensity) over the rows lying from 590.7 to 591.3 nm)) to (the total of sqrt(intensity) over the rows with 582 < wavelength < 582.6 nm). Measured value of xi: 0.304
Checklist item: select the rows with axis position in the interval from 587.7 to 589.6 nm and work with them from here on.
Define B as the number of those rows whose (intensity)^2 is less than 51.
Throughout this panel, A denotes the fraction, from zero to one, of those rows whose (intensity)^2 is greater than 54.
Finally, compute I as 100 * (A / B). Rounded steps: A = 0.00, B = 5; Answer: 0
